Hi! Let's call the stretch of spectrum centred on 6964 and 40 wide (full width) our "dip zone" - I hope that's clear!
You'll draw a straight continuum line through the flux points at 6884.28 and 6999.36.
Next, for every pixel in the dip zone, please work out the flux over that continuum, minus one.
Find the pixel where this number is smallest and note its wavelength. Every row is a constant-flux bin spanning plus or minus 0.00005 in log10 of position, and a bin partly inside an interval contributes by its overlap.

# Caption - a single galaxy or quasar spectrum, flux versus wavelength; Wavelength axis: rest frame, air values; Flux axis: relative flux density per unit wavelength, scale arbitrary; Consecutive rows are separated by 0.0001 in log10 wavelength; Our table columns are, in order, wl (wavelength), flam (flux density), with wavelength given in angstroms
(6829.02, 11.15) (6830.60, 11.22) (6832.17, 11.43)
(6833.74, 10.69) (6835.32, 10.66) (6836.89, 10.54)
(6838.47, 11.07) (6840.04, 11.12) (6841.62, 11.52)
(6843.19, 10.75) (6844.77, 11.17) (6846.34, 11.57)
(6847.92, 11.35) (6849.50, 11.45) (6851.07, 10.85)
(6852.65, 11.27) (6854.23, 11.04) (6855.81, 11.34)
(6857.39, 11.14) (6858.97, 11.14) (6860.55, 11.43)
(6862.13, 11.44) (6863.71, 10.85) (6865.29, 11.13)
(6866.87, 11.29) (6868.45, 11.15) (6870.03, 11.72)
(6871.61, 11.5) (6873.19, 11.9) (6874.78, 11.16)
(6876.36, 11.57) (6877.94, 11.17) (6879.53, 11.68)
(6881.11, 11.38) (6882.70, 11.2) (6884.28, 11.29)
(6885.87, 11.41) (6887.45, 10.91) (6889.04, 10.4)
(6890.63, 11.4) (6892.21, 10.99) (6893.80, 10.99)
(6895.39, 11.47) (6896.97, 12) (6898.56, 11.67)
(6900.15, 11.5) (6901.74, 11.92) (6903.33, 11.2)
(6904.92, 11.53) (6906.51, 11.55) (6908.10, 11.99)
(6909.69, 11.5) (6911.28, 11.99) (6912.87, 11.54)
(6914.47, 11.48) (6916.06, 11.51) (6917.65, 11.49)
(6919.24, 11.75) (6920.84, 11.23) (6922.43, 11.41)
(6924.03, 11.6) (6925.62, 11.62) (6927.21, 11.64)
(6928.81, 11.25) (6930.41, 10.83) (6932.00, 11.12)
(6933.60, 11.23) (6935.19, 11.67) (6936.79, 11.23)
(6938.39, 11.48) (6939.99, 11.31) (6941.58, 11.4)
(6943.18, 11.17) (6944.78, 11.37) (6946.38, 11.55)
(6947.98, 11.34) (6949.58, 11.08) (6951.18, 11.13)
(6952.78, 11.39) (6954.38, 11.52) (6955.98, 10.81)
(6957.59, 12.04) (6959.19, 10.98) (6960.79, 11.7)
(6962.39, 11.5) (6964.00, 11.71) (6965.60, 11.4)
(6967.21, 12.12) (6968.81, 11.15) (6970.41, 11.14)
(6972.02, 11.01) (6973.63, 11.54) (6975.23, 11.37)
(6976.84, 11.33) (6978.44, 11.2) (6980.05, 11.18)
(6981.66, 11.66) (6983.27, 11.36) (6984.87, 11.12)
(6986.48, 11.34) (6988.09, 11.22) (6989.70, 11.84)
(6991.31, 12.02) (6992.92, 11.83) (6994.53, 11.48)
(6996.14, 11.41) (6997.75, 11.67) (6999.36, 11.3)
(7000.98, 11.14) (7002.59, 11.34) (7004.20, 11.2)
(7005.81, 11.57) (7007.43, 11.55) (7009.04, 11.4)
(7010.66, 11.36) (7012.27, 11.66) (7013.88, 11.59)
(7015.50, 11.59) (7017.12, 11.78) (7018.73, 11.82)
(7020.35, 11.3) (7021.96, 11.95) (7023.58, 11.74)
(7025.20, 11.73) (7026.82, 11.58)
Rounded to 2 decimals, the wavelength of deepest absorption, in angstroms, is 6955.98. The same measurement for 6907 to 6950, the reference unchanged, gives 6930.41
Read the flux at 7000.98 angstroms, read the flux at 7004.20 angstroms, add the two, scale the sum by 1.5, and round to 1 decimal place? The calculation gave 33.5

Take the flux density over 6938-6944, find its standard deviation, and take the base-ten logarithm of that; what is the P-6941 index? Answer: -0.9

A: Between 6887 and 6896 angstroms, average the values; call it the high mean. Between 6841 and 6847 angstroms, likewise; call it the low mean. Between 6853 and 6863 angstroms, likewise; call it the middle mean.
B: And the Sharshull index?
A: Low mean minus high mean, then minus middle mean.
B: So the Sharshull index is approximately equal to -11.0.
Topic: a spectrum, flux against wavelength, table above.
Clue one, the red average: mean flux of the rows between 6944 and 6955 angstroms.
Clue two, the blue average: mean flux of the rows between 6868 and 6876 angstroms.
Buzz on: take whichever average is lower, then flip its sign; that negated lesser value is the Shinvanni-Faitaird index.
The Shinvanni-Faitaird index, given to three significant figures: -11.3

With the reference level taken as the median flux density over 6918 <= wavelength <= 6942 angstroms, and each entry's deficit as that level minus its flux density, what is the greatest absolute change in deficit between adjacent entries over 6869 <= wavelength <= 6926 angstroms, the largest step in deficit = 1.0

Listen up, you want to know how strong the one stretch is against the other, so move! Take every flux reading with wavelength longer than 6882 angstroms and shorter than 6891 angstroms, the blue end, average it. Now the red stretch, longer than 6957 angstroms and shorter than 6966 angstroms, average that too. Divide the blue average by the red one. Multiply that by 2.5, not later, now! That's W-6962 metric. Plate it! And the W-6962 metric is 2.40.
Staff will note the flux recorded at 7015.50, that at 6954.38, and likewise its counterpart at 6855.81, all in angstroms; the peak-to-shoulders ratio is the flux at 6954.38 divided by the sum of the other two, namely 0.502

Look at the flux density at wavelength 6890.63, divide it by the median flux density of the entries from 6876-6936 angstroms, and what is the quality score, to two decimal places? 0.99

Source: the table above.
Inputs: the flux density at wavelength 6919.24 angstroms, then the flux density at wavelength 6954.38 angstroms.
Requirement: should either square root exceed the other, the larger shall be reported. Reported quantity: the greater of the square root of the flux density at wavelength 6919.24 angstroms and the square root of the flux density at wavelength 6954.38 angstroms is 3.43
